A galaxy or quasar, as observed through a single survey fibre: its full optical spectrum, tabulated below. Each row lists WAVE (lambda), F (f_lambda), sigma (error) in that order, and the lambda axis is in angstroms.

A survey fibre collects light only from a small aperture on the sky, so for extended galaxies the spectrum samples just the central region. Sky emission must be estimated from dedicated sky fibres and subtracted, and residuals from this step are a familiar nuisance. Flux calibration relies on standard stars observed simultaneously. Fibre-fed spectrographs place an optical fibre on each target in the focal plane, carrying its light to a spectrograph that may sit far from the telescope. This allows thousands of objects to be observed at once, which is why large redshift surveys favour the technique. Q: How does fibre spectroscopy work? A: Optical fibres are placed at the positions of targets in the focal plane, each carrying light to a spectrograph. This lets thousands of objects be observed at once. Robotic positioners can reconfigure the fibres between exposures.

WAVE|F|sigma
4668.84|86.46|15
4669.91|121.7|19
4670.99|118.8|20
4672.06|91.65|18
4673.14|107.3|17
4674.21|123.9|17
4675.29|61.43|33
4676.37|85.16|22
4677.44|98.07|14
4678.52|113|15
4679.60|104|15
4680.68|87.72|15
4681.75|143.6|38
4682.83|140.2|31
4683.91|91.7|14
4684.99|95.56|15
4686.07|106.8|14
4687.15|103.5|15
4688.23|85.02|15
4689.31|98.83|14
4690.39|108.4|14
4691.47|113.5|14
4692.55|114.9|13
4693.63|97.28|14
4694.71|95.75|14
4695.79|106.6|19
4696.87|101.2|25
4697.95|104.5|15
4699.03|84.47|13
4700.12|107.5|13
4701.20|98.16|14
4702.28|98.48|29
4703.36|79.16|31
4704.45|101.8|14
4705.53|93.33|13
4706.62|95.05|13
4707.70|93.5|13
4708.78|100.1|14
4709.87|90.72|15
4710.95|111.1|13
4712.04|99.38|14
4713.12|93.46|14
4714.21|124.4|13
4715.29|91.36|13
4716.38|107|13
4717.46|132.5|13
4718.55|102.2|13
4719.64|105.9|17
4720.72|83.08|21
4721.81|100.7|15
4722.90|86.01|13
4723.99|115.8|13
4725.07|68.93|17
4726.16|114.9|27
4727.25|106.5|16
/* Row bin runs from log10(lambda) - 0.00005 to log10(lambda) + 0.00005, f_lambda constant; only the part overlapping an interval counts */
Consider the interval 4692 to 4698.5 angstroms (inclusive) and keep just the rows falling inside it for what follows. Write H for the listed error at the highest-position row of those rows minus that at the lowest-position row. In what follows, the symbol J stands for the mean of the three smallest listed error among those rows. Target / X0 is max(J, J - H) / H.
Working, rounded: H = 2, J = 13.7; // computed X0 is 7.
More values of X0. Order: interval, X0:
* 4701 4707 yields -14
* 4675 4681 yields -2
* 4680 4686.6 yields -15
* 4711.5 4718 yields -14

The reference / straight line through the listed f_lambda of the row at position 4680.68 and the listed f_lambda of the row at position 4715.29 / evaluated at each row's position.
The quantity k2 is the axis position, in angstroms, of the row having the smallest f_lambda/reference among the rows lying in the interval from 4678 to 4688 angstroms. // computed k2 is 4680.68 angstroms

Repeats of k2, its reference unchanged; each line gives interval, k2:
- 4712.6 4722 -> 4720.72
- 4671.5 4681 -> 4675.29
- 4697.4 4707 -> 4703.36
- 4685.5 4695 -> 4688.23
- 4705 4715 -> 4709.87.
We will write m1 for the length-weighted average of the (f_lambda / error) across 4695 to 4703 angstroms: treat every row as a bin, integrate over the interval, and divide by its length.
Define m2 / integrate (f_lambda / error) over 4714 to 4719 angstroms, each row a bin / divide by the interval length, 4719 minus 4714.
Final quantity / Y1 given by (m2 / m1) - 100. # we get -98.56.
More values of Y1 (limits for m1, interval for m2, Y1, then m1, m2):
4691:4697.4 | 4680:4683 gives -99.28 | 6.7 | 4.8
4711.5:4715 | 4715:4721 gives -99.04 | 7.7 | 7.4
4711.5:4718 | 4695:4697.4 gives -99.38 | 8.1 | 5.0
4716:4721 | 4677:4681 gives -99.08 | 7.4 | 6.9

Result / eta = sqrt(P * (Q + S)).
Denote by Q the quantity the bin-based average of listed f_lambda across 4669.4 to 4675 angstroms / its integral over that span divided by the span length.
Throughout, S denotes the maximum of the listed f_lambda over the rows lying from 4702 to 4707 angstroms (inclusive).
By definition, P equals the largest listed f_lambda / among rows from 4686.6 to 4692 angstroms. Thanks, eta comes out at 155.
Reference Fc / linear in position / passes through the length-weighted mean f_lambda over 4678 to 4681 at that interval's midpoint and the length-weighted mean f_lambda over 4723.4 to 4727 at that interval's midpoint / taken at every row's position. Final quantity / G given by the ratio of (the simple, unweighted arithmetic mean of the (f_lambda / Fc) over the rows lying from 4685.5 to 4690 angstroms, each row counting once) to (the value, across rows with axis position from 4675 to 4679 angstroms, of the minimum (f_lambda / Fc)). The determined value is 1.61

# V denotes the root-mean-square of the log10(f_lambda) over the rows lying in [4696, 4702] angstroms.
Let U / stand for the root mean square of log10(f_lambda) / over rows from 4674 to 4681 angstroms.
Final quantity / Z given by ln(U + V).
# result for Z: 1.379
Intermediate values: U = 1.98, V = 2.00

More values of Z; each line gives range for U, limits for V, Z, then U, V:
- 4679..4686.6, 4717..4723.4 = 1.396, 2.04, 2.00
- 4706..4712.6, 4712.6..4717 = 1.388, 1.99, 2.01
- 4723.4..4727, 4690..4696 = 1.390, 1.99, 2.02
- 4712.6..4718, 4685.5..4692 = 1.398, 2.04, 2.01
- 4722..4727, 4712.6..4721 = 1.385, 1.98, 2.02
